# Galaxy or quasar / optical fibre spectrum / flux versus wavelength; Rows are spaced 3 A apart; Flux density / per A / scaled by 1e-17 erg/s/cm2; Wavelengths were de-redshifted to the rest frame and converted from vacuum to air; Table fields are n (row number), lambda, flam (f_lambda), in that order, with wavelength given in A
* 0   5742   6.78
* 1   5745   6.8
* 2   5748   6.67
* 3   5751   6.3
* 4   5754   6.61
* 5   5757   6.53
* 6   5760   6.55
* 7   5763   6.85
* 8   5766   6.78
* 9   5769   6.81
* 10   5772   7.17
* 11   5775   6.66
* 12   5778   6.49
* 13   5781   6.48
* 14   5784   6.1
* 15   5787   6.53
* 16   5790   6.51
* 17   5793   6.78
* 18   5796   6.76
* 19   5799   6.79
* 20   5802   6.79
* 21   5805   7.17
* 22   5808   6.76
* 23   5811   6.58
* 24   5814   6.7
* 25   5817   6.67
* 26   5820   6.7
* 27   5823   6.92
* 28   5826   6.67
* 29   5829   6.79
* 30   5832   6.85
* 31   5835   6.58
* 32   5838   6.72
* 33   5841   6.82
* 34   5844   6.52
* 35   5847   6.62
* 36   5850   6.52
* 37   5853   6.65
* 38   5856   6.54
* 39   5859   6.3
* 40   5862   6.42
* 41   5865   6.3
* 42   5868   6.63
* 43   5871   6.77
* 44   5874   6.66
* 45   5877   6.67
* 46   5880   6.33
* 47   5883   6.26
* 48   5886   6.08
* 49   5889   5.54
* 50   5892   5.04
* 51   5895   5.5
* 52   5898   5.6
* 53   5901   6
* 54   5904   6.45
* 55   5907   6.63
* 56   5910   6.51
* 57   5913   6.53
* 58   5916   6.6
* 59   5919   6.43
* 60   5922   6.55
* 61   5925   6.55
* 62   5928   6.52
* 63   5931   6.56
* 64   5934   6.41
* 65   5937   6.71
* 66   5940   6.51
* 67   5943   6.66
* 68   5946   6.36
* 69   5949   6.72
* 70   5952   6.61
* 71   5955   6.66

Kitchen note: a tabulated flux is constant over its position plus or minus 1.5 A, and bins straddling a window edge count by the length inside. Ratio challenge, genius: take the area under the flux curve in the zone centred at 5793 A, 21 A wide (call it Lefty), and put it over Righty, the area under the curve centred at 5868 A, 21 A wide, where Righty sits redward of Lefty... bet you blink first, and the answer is 1.01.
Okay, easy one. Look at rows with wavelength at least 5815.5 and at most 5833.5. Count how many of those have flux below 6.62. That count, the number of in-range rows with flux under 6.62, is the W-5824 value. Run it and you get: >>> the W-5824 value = 0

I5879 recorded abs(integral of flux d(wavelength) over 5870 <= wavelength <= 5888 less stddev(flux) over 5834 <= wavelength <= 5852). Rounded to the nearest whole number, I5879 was 116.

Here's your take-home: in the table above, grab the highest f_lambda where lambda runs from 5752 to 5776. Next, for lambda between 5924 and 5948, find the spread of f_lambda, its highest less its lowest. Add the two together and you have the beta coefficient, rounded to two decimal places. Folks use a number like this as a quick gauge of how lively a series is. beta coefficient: 7.52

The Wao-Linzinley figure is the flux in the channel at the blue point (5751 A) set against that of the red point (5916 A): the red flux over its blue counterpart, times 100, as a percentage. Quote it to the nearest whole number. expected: 105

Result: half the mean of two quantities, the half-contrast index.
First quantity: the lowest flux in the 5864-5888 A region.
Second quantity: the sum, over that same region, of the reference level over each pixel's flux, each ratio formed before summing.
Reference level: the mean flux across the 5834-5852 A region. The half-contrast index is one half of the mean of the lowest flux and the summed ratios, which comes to 3.6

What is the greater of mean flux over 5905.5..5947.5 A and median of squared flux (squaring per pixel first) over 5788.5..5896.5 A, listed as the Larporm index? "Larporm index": 44.3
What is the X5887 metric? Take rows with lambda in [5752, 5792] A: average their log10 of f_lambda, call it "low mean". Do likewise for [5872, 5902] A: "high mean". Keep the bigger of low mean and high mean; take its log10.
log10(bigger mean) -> -0.0859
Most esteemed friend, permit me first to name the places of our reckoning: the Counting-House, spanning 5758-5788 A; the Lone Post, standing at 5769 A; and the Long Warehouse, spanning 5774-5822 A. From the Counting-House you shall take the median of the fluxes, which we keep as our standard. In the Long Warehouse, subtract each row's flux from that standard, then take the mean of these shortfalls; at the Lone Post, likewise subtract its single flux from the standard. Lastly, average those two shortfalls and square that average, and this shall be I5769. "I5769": 0.02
